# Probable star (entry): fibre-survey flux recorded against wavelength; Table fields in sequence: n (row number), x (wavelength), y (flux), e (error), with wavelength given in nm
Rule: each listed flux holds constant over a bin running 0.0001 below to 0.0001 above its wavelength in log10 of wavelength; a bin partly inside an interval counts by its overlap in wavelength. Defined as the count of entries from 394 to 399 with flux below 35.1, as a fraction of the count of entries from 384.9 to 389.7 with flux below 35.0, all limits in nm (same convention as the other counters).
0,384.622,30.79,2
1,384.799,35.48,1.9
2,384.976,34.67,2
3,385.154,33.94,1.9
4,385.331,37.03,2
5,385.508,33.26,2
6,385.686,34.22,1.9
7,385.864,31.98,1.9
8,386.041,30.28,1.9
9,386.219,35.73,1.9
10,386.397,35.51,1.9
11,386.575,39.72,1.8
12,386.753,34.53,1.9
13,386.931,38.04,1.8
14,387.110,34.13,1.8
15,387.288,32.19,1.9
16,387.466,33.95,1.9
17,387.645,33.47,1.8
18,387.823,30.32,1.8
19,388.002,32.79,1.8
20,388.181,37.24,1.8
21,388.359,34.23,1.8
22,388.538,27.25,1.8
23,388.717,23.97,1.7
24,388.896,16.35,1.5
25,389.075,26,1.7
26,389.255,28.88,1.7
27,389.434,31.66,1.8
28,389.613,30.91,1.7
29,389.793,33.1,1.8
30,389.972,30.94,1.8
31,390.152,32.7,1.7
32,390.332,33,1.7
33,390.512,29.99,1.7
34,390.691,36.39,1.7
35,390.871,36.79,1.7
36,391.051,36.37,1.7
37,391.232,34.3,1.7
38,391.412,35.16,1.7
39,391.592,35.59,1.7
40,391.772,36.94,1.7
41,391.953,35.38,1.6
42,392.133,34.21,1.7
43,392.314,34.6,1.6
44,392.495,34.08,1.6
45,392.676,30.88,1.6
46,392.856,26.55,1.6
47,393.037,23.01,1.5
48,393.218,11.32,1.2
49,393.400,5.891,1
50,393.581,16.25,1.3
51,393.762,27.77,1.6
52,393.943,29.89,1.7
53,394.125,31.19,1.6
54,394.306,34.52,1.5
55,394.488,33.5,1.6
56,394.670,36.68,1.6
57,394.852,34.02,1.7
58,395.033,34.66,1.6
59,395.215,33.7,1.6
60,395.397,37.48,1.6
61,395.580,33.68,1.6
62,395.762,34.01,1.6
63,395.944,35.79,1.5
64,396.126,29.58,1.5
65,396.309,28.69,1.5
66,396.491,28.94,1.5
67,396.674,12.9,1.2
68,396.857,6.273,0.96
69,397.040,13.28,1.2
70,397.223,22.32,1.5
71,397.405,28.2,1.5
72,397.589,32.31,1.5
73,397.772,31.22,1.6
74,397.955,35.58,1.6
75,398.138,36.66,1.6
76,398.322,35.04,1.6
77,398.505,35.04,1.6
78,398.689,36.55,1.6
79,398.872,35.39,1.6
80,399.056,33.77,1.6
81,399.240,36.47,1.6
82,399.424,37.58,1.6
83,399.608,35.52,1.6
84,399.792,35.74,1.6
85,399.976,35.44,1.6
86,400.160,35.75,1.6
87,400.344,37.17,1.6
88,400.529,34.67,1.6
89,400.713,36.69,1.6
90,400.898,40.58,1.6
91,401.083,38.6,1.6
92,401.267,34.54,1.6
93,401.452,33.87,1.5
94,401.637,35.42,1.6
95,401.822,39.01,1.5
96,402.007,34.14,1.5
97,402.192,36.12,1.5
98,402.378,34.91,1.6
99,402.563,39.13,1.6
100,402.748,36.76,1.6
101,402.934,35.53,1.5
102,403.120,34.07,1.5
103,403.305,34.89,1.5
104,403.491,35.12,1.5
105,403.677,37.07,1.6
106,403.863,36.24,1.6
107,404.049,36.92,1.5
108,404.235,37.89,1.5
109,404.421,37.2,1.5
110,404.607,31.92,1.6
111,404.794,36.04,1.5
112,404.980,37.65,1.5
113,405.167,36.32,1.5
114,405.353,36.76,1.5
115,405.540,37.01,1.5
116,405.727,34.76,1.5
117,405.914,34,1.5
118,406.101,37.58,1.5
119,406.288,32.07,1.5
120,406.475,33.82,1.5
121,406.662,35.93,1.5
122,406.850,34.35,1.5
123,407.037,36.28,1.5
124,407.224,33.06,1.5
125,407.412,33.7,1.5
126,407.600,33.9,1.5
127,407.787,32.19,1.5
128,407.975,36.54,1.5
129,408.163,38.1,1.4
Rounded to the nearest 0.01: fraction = 0.95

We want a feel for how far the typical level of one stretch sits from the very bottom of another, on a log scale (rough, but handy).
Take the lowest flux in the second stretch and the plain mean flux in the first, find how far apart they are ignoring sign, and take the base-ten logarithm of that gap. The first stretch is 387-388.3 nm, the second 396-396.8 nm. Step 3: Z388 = 1.3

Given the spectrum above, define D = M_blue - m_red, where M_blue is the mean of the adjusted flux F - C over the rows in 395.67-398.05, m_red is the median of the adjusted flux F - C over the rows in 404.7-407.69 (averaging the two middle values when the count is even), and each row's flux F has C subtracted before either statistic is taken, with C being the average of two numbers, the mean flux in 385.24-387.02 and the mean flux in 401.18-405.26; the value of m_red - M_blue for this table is 9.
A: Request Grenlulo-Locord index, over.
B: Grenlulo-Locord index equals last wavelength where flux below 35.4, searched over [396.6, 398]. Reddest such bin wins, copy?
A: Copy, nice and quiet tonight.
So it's 397.772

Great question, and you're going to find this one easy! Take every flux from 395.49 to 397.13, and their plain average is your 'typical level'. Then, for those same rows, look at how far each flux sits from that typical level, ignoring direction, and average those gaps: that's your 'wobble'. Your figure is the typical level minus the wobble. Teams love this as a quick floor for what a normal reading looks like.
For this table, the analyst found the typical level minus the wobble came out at 15.5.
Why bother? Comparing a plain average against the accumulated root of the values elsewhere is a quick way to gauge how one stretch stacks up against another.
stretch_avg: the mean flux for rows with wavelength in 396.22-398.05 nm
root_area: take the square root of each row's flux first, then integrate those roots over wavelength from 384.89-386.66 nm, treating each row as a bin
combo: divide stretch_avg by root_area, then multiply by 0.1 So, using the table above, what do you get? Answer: 0.23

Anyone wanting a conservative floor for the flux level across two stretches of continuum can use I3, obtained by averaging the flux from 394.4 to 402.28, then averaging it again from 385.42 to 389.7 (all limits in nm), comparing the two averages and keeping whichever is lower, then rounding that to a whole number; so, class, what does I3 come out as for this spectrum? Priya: 32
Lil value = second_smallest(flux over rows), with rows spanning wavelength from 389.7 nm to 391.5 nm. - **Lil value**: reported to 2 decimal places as 30.94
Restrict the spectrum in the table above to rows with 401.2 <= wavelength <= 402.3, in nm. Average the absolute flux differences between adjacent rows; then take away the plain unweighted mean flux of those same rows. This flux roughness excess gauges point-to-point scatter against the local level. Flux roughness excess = -33.0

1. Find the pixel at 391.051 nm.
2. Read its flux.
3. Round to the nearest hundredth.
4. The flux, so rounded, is 36.37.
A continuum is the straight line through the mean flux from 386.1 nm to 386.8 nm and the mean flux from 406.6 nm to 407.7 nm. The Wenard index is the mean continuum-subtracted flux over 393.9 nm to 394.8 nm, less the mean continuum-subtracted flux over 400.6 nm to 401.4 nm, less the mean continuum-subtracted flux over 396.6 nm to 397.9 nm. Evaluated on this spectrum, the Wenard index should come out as 9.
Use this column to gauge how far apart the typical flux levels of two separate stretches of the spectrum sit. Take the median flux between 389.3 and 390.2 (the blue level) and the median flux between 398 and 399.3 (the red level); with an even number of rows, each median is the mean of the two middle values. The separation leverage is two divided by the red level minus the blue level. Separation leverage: 0.54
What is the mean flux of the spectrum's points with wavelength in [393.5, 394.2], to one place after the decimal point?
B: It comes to 26.3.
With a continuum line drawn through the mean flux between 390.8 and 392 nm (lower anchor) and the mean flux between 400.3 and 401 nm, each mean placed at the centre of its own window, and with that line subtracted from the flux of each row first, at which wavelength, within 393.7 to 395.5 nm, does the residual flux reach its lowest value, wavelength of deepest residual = 393.762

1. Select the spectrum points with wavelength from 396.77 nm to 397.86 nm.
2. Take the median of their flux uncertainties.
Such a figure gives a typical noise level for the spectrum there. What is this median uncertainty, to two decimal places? 1.50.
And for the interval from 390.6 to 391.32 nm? 1.70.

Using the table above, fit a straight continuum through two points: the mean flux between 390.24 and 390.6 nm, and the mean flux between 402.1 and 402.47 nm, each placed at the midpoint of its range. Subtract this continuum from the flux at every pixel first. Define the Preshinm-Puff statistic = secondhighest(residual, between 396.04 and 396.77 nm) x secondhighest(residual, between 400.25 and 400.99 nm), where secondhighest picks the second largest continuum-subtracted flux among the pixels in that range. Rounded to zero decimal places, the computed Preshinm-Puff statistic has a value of -11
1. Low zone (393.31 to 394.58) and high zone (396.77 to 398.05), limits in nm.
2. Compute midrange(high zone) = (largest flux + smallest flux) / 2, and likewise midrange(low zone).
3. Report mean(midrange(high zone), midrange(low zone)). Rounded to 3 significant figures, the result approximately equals 20.6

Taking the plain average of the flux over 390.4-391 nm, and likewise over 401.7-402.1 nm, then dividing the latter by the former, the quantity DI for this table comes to 1.06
